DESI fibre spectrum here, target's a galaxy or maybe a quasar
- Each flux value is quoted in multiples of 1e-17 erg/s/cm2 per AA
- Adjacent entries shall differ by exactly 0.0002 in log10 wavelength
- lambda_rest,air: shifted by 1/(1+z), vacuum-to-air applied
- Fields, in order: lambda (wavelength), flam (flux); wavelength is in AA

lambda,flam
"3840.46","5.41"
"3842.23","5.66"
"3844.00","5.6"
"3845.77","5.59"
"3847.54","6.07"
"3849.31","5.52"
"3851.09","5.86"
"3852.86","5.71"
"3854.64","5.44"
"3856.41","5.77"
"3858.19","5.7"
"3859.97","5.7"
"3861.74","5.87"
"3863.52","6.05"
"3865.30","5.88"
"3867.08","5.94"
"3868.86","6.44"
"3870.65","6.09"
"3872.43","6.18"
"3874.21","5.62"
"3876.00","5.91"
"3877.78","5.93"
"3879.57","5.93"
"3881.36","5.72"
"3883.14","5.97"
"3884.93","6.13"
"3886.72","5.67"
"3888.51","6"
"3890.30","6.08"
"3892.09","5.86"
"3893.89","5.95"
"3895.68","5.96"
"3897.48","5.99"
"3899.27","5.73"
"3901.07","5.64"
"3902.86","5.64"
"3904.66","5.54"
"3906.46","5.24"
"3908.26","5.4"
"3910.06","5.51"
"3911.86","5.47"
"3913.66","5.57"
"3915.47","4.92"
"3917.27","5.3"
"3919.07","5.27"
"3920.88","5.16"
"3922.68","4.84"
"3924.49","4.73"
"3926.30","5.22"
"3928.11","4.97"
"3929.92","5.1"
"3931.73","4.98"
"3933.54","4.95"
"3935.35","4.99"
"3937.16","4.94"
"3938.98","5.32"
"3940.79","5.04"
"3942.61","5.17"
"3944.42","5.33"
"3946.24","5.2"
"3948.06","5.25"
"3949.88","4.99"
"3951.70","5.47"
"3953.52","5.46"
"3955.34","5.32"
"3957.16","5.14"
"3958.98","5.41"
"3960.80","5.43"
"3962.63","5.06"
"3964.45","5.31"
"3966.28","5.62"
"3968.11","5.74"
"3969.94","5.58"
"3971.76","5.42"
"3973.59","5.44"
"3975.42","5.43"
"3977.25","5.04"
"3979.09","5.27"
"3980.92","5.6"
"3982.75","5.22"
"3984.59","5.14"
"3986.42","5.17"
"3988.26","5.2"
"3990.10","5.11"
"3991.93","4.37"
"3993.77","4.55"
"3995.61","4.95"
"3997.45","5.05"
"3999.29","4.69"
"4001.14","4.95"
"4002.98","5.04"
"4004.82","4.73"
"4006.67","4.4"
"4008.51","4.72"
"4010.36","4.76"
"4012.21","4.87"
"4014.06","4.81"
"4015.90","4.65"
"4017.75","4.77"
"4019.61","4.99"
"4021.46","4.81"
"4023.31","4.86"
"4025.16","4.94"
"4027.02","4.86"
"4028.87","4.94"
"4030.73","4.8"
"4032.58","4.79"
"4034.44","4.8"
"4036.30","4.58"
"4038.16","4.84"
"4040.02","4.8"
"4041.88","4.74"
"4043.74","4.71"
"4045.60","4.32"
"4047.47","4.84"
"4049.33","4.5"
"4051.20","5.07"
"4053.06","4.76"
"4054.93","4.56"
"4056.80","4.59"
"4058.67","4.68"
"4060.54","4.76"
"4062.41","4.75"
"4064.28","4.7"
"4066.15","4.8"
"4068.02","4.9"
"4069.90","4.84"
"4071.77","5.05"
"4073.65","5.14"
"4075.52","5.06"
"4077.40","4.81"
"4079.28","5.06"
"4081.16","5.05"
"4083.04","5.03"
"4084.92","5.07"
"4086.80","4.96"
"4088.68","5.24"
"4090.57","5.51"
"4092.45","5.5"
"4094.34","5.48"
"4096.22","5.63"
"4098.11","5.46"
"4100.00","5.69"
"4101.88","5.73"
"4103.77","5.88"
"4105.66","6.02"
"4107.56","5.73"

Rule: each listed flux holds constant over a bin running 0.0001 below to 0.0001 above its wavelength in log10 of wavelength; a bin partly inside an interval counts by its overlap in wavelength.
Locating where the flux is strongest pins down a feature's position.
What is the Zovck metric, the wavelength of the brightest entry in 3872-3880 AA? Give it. 3872.43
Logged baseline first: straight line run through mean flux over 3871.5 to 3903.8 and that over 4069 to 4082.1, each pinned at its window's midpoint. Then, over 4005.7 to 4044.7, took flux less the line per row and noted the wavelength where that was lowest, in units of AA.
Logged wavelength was 4006.67 AA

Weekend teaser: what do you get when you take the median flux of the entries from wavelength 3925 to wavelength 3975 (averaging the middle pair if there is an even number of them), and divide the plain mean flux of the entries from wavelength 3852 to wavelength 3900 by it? 1.12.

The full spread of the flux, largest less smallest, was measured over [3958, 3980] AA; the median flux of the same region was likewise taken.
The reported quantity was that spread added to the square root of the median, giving 3.03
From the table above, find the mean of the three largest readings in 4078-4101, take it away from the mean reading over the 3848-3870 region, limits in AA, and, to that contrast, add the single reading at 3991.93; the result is 4.6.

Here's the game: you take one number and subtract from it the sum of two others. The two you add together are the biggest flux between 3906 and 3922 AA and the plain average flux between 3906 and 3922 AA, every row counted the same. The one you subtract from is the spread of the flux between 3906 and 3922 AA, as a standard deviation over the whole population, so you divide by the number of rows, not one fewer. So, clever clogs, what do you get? -10.7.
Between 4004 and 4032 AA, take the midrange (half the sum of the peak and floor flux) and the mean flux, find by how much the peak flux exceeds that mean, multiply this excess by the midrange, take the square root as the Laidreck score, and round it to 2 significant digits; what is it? 0.96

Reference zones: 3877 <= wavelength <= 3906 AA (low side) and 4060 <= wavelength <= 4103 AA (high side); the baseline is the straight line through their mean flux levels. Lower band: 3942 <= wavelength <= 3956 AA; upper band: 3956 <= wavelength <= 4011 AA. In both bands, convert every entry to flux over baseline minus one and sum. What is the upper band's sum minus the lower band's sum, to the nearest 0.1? -1.6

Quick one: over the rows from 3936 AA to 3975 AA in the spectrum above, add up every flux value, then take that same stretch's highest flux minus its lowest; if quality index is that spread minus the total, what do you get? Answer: -111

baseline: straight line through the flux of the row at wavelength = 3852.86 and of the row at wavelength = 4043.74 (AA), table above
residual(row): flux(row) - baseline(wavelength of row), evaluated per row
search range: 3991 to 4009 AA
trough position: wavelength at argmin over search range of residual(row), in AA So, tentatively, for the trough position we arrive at 3991.93 AA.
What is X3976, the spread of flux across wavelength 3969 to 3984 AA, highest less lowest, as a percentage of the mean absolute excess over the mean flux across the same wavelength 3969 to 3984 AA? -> 376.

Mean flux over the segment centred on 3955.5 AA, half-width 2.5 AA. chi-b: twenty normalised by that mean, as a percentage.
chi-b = 377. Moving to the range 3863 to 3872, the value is 329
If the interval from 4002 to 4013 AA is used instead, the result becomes 421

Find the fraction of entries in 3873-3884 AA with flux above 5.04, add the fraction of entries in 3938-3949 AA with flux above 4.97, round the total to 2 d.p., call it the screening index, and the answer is 2.00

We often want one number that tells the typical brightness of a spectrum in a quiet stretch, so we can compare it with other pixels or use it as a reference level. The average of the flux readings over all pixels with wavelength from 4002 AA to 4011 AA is 4.73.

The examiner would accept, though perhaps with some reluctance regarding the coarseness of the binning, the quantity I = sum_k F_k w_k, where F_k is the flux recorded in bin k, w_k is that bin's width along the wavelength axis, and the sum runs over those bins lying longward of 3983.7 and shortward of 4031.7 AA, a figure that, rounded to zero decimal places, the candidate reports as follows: 233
